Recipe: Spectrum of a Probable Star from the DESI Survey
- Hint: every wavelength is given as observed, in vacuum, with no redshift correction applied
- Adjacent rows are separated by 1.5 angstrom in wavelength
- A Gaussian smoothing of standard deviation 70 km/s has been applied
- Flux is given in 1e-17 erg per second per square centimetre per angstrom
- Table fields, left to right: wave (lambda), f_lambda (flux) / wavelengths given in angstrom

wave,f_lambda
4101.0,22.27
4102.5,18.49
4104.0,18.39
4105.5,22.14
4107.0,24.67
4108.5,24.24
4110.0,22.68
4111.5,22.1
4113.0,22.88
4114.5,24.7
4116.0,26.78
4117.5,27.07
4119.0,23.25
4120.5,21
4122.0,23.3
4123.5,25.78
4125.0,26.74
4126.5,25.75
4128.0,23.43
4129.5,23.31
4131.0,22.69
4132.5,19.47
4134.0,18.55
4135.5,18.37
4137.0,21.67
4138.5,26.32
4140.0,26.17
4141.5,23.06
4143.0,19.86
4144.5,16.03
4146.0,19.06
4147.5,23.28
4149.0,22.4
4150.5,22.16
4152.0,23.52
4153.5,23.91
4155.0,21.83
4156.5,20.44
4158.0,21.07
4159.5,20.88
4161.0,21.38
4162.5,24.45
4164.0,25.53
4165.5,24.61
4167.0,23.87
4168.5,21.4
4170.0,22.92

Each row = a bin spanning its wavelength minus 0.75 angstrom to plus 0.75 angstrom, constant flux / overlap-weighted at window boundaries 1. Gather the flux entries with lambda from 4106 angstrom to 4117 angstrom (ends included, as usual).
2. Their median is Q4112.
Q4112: 24.2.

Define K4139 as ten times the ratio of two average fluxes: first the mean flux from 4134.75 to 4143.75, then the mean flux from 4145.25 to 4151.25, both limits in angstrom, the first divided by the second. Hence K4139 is 10.39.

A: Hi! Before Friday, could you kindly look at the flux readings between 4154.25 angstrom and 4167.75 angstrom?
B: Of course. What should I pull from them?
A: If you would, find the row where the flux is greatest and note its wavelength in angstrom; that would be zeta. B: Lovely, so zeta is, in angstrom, 4164.0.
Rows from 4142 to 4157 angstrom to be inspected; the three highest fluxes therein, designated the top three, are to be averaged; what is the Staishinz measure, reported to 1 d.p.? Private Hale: 23.6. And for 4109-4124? 26.5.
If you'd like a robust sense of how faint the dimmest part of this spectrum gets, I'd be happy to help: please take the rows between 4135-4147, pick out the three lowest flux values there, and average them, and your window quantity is 18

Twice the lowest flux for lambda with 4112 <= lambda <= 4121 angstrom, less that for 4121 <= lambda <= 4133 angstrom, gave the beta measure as 23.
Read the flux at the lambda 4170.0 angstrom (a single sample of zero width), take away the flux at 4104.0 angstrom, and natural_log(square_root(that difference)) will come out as 0.76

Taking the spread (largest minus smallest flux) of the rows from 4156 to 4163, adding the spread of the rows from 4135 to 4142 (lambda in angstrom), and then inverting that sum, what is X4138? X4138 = 0.084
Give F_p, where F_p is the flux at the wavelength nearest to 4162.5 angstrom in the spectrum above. 24.45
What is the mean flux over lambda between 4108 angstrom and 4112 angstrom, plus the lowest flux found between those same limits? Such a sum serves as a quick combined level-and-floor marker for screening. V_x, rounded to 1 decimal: 45.1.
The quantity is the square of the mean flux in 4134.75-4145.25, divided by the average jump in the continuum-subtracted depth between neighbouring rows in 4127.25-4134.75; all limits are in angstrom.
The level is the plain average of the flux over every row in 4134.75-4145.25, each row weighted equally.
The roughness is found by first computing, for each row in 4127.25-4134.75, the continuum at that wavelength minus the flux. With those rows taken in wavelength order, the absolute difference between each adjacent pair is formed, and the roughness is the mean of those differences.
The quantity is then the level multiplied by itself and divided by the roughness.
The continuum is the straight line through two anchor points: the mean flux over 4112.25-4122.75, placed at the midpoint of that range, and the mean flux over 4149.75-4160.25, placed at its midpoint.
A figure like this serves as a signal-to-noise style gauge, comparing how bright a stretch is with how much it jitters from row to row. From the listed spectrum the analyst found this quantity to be 413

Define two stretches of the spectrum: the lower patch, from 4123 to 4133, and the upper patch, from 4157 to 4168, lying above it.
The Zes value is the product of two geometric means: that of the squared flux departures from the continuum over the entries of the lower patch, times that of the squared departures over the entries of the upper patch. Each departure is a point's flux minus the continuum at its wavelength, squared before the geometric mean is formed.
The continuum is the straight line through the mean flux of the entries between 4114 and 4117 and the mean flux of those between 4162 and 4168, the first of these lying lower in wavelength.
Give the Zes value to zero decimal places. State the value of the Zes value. 1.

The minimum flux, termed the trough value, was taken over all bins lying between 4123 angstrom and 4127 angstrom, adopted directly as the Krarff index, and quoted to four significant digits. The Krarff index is 25.75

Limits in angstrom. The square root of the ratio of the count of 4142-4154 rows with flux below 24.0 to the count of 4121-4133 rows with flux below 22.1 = 2.83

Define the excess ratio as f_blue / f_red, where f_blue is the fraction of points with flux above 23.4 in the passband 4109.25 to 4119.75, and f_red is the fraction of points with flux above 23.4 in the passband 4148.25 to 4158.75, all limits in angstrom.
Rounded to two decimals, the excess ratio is 1.50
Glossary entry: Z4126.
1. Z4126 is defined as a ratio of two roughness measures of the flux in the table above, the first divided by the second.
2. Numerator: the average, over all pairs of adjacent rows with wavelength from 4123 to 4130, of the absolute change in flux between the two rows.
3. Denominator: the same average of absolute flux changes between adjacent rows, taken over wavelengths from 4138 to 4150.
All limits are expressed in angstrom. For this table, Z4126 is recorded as 0.42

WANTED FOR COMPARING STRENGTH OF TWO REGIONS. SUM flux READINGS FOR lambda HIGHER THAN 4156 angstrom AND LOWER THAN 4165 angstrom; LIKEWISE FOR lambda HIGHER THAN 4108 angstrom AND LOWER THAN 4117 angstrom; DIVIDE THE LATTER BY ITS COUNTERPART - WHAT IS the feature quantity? 1.07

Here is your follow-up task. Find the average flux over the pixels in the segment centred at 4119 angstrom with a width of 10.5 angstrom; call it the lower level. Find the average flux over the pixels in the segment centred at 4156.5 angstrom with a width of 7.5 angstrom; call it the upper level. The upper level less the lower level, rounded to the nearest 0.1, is -2.9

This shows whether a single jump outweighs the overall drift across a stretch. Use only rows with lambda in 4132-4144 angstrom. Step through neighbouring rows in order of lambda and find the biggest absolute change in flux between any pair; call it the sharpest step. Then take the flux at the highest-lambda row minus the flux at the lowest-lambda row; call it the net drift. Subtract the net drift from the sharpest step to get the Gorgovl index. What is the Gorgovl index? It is 4.3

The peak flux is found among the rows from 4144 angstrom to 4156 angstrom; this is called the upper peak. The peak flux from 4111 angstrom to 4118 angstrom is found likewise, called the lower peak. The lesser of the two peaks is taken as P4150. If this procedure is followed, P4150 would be 23.9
